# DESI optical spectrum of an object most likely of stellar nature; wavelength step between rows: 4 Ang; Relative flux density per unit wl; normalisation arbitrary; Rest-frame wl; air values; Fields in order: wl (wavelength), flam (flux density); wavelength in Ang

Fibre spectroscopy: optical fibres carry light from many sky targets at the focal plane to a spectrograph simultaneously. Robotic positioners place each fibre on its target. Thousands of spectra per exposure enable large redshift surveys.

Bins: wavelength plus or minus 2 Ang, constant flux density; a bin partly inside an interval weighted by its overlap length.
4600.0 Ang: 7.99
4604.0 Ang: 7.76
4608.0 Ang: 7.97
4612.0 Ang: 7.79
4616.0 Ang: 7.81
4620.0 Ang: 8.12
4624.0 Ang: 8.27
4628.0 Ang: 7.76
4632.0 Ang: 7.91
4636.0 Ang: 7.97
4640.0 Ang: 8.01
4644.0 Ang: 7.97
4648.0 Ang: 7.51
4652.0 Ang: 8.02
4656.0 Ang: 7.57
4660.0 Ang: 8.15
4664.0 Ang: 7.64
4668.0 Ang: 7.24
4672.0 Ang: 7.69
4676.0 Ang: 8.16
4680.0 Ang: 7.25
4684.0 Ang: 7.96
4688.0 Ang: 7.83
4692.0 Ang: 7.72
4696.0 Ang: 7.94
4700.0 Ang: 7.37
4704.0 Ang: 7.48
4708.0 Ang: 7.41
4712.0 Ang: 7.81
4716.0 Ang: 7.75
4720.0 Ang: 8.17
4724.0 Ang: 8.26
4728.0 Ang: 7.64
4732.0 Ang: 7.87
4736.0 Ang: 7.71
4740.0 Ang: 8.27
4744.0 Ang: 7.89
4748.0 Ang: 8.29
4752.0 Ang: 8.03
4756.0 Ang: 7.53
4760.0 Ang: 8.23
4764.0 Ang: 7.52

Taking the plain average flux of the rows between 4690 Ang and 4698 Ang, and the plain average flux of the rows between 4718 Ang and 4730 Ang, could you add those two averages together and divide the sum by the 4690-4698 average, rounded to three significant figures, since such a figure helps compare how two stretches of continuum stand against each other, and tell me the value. 2.02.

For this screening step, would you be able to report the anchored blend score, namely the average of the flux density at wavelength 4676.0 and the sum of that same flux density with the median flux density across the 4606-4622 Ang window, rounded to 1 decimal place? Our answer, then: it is 12.1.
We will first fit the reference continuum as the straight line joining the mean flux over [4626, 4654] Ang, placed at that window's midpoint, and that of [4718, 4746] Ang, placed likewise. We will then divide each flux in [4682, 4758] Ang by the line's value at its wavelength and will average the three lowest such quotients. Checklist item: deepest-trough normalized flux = 0.93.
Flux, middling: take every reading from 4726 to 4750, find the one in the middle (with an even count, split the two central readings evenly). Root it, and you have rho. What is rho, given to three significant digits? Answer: 2.81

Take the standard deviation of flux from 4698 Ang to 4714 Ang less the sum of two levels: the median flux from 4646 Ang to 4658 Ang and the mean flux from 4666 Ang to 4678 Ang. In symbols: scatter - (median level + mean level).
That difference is -15.1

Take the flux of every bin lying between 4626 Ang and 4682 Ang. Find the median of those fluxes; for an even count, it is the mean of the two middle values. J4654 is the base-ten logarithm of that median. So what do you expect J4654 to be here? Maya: 0.894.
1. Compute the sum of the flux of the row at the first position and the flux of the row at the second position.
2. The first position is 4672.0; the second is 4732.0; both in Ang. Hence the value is 15.6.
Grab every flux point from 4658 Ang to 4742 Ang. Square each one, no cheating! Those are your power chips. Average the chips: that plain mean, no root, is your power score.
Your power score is 61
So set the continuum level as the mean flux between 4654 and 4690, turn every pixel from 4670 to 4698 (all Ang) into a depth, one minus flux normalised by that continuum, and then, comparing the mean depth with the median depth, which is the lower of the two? -0.014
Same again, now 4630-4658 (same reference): -0.032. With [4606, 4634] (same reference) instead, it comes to -0.029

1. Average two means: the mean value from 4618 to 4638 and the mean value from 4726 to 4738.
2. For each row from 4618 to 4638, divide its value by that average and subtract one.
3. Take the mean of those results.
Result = 0.017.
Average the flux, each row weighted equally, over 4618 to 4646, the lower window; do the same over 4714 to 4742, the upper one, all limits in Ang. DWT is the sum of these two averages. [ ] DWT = 16.0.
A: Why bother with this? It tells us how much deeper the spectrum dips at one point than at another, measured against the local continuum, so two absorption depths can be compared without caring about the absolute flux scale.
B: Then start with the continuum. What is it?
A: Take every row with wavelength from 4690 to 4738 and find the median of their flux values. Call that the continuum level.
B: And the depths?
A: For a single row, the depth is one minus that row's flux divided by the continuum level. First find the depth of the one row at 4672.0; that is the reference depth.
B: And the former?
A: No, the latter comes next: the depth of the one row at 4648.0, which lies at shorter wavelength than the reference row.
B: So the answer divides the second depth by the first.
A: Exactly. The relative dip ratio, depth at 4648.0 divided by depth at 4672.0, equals 5.0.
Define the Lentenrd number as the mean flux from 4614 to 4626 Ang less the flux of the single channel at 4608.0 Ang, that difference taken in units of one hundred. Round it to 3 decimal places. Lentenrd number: 0.001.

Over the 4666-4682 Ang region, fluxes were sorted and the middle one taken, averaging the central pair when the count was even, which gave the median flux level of 7.47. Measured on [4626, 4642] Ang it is 7.94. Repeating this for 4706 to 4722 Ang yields 7.78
